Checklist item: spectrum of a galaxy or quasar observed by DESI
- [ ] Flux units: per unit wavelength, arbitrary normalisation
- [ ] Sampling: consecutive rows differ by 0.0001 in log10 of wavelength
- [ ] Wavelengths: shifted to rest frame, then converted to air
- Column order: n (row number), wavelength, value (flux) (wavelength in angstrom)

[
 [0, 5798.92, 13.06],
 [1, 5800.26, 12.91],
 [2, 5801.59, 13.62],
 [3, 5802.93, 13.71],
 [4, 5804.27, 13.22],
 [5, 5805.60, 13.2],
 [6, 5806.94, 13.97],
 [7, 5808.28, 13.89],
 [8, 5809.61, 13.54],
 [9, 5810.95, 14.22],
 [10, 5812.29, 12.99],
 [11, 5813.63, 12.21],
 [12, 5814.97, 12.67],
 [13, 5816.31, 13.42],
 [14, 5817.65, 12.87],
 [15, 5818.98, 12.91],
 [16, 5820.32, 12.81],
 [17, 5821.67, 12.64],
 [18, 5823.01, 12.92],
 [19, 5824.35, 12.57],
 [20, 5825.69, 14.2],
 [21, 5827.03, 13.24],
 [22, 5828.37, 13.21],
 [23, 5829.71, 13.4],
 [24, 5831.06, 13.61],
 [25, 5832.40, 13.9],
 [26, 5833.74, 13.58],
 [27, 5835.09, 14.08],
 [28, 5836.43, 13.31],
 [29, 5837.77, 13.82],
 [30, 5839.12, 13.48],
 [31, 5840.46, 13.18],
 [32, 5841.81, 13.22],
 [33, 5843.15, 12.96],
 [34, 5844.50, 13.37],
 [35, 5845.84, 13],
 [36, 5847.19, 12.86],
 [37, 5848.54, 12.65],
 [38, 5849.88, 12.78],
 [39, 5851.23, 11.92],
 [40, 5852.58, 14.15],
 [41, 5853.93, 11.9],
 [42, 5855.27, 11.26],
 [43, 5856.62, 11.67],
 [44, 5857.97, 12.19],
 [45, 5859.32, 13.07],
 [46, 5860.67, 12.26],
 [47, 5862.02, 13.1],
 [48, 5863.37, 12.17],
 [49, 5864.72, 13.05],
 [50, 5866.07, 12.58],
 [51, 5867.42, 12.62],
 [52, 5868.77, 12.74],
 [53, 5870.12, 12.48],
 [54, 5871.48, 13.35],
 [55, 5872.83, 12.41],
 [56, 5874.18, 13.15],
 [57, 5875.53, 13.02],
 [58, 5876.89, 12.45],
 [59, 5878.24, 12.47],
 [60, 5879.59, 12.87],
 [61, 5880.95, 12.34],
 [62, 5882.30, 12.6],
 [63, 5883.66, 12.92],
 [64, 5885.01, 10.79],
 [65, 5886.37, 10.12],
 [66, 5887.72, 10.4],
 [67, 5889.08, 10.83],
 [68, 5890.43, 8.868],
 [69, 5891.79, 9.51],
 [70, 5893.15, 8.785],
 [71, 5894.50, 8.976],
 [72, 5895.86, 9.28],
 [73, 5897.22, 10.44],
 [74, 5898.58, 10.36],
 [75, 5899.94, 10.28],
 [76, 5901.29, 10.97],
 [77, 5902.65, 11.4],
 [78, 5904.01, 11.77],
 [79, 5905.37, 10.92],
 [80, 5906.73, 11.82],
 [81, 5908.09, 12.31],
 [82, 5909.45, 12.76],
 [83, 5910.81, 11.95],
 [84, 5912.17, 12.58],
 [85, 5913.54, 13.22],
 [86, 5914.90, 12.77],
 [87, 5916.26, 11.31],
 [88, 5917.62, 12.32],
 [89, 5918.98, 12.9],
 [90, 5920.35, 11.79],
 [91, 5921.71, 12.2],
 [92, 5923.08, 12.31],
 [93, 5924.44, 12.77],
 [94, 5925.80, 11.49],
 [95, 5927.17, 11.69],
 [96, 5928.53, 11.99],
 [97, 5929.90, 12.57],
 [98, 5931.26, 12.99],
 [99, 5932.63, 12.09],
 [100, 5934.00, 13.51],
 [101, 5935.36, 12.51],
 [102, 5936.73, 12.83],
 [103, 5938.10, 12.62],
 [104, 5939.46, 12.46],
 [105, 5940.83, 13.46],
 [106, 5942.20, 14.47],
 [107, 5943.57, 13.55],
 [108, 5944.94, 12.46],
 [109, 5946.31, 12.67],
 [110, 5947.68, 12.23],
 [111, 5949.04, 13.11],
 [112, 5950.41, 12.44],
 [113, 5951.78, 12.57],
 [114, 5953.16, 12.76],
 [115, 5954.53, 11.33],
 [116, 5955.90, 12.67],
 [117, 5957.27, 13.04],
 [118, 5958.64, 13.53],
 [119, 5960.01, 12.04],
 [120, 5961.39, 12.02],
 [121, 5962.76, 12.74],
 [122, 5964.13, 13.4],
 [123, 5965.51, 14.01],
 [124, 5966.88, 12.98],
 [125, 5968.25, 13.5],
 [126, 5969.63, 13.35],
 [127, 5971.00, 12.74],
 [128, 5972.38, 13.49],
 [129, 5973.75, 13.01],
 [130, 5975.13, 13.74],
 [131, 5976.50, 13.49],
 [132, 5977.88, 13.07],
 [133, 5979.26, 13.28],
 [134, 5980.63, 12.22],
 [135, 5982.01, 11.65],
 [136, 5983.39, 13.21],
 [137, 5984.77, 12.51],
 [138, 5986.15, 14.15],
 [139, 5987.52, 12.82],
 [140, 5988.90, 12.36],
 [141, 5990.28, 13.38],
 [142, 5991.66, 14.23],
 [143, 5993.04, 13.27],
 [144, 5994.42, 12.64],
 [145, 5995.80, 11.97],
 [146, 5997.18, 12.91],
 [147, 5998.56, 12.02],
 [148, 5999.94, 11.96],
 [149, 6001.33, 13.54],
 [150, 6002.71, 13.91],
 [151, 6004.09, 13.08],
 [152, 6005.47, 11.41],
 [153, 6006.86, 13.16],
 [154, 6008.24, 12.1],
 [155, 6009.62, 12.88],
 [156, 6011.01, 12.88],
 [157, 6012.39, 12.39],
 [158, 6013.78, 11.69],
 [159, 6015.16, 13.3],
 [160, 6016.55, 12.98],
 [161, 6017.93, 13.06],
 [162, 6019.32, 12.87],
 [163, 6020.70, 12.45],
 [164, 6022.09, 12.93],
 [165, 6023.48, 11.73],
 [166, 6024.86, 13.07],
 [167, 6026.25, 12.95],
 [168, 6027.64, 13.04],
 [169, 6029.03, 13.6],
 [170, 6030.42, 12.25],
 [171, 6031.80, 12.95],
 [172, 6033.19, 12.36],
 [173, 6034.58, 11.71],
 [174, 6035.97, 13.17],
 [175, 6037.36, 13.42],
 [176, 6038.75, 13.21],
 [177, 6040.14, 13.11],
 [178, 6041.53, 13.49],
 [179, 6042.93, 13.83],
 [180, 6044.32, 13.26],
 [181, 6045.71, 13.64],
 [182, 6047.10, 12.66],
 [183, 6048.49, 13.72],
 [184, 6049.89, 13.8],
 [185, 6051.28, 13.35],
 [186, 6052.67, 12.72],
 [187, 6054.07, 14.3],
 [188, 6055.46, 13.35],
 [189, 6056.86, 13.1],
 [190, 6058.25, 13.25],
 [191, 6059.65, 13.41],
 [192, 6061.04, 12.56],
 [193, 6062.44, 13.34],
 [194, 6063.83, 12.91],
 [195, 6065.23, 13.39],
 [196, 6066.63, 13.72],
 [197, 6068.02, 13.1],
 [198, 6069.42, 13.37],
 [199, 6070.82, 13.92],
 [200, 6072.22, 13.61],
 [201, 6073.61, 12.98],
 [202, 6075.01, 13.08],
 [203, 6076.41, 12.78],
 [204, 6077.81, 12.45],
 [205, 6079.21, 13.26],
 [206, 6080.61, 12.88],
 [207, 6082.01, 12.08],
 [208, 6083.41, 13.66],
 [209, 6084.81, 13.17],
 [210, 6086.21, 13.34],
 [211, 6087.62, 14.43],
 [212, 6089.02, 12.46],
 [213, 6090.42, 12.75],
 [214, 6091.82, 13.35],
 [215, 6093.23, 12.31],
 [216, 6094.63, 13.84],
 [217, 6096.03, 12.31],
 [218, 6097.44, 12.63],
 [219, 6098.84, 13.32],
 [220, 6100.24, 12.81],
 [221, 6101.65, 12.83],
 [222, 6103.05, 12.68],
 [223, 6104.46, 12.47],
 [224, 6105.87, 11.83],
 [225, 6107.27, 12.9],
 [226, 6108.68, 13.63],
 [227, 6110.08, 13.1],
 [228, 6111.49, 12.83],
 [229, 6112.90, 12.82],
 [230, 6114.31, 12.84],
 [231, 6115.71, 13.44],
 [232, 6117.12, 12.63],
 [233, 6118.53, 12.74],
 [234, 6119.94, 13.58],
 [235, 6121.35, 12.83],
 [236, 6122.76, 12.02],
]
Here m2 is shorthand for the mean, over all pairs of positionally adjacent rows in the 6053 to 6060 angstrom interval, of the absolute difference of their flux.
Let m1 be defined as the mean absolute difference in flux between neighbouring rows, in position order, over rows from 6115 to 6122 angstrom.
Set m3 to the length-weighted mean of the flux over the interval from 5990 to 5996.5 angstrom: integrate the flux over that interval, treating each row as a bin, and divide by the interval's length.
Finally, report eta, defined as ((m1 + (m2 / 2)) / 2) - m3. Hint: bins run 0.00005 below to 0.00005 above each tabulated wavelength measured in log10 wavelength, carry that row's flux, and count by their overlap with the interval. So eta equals -12.7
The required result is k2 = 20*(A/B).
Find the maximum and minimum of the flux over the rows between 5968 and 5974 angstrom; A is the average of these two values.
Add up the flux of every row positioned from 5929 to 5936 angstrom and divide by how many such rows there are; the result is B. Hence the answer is 20.6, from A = 13.1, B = 12.7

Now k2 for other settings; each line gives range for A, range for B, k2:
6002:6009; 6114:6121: 19.4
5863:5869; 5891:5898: 26.8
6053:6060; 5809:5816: 20.9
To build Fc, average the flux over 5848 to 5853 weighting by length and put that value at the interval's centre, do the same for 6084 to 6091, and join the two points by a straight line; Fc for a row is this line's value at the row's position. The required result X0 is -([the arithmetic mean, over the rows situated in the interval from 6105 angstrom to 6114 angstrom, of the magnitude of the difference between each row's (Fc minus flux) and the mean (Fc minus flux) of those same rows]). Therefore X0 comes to -0.36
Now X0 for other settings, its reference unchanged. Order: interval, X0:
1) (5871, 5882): -0.34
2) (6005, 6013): -0.50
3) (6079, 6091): -0.51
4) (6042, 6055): -0.43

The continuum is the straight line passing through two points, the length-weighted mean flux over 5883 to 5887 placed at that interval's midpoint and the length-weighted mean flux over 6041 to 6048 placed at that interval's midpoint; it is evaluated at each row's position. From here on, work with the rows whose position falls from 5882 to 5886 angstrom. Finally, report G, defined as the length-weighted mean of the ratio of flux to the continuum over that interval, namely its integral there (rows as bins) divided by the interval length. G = 1.05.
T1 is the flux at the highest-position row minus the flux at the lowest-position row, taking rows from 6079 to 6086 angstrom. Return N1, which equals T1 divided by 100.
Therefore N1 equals -0.001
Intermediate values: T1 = -0.09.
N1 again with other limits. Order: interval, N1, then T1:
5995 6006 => -0.006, -0.56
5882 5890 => -0.018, -1.77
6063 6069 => 0.002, 0.19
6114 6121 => 0.007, 0.74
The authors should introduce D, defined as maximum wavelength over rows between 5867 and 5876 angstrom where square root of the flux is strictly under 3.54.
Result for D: 5872.83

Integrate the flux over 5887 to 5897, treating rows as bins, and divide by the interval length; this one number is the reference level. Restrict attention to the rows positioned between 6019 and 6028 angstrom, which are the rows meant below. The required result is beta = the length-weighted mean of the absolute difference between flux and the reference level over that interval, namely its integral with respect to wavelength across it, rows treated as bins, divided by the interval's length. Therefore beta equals 3.13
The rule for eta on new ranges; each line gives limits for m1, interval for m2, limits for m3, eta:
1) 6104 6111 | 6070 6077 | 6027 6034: -12.4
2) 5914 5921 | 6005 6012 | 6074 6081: -12.1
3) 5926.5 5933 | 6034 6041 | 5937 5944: -12.9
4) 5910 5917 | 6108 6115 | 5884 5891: -9.9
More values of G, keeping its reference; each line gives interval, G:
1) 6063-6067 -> 0.97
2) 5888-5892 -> 0.87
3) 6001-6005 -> 1.05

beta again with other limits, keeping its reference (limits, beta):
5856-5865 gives 2.91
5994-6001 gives 2.78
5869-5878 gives 3.22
